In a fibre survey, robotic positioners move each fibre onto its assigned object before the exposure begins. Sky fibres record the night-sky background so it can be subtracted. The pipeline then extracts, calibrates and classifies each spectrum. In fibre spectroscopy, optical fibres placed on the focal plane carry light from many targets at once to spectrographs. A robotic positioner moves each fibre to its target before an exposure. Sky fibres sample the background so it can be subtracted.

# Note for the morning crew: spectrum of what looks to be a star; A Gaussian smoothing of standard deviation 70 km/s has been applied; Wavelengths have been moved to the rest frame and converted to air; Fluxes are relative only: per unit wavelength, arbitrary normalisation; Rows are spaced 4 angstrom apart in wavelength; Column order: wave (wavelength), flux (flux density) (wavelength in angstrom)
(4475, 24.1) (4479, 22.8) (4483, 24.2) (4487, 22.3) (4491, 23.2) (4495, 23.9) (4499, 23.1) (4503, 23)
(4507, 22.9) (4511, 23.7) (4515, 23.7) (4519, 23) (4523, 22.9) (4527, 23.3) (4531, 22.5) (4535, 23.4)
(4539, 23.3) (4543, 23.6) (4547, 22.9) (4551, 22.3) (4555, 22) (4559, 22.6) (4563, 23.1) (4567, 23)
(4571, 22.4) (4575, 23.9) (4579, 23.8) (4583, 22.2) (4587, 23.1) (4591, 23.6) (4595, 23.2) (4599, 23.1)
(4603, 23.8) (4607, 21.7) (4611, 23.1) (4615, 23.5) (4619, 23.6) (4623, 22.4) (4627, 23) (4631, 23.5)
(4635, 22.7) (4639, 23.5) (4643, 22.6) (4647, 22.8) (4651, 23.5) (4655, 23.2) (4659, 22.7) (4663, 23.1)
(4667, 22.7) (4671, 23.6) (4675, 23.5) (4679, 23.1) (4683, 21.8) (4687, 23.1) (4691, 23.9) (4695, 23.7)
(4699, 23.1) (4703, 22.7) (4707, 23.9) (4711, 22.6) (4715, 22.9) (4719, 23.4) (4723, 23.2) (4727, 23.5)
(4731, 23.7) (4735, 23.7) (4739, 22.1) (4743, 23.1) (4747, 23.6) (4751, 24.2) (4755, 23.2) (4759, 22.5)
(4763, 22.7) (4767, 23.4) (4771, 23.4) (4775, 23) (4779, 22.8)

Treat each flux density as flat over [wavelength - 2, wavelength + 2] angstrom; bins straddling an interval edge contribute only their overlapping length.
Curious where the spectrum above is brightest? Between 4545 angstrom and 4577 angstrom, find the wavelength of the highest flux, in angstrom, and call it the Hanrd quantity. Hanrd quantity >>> 4575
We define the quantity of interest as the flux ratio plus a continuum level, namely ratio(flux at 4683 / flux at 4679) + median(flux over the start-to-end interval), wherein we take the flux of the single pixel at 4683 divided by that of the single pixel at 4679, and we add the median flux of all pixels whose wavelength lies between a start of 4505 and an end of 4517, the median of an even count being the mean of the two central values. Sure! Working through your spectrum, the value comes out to 24.6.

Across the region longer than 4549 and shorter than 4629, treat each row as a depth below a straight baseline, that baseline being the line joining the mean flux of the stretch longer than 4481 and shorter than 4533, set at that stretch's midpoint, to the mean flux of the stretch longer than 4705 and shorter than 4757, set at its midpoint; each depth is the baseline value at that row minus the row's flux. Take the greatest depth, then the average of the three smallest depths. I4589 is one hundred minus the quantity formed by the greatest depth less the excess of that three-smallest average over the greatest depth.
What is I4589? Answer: 96.3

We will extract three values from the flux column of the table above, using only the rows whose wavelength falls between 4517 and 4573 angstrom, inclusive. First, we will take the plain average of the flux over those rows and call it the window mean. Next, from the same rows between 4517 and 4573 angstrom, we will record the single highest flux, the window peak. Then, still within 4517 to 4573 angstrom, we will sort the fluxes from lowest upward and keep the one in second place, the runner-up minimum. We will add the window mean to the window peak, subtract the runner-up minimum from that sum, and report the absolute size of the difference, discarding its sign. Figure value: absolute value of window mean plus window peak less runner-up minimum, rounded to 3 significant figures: 24.2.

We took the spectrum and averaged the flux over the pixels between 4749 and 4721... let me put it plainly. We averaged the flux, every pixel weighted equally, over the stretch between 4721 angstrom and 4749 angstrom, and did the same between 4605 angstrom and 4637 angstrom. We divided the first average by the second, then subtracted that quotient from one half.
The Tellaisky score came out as -0.515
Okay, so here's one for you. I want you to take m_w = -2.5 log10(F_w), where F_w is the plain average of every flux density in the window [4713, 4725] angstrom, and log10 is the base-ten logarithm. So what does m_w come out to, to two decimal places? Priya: -3.41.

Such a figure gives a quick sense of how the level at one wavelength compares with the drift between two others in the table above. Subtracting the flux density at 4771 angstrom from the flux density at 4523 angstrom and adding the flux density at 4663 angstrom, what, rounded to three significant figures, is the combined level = 22.6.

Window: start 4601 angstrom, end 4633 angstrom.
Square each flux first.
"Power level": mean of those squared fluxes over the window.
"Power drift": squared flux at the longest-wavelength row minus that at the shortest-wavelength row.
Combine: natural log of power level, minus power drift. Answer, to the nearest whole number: 20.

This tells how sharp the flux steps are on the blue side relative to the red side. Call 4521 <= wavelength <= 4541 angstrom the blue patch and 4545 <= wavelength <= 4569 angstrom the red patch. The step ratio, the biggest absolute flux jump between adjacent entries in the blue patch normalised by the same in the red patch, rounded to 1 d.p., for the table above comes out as 1.5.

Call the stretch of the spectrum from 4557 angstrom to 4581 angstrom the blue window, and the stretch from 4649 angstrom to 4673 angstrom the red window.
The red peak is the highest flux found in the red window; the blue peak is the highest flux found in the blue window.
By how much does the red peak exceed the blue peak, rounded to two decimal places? -0.30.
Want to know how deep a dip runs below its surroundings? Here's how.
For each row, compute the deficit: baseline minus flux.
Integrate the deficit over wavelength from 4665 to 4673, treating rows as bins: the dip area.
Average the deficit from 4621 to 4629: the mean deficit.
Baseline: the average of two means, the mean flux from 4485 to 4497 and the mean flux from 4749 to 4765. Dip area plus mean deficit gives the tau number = 0.4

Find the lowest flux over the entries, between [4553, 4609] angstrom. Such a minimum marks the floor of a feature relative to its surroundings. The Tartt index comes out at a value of 21.7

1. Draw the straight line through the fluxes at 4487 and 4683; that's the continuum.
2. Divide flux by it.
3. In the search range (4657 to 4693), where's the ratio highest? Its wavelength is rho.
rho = 4691 angstrom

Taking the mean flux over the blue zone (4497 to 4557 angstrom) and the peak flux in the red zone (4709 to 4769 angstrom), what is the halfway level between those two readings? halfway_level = 23.6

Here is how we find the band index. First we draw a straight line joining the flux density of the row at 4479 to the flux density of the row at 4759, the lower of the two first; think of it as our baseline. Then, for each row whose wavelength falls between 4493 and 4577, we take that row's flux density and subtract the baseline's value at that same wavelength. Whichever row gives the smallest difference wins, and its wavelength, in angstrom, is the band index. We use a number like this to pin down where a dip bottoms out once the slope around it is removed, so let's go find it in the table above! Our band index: 4555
